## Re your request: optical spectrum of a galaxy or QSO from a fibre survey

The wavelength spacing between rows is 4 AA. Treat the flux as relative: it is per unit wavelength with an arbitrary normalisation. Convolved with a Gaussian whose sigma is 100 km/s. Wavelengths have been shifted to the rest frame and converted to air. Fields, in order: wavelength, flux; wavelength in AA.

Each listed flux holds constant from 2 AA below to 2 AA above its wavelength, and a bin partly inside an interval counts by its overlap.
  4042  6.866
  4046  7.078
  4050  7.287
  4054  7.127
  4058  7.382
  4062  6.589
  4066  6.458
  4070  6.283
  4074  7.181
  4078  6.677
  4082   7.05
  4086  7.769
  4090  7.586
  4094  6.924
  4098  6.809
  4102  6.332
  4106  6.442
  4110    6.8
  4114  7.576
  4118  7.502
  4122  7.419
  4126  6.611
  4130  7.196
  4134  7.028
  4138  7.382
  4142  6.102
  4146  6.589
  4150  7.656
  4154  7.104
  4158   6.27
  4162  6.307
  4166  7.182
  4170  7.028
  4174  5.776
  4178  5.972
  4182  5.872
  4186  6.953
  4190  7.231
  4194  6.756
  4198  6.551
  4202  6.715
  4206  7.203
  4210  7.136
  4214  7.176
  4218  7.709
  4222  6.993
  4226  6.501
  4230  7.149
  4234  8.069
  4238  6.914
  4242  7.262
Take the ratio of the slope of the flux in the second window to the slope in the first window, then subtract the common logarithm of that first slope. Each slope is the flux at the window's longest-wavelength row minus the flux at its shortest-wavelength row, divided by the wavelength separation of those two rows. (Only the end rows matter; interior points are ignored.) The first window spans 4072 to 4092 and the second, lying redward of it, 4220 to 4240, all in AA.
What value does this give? 1.4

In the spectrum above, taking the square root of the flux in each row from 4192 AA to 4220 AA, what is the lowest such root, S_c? 2.56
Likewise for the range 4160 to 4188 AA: 2.40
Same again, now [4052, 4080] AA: 2.51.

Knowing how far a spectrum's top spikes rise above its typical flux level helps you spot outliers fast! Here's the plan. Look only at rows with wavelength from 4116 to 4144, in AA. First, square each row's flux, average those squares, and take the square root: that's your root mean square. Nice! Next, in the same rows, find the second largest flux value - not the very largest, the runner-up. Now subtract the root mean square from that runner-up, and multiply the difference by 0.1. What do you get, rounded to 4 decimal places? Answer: 0.0369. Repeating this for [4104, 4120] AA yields 0.0406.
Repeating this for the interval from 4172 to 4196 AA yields 0.0501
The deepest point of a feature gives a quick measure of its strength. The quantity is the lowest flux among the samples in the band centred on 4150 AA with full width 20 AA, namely 6.102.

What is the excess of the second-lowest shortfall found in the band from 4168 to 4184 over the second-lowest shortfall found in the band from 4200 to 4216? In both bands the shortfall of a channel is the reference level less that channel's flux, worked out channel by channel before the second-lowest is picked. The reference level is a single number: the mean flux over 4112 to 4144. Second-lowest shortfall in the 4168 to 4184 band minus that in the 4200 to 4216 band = 1.2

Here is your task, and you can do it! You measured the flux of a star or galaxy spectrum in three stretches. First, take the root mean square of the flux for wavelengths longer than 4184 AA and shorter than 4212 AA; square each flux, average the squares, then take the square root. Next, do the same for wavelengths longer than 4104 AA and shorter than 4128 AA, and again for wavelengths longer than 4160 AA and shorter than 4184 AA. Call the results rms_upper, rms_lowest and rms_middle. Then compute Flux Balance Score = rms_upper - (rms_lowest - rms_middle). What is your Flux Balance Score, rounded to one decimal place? 6.2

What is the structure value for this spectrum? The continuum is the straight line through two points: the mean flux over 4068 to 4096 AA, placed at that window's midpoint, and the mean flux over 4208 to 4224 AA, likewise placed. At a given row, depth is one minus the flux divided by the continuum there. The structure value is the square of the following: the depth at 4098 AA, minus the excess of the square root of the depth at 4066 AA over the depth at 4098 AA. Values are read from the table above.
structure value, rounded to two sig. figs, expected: 0.044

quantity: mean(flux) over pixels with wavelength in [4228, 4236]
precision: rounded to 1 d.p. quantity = 7.6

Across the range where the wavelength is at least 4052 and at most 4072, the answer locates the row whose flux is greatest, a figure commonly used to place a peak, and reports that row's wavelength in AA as 4058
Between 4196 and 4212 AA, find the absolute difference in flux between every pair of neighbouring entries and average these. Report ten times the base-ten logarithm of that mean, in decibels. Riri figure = -6.2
